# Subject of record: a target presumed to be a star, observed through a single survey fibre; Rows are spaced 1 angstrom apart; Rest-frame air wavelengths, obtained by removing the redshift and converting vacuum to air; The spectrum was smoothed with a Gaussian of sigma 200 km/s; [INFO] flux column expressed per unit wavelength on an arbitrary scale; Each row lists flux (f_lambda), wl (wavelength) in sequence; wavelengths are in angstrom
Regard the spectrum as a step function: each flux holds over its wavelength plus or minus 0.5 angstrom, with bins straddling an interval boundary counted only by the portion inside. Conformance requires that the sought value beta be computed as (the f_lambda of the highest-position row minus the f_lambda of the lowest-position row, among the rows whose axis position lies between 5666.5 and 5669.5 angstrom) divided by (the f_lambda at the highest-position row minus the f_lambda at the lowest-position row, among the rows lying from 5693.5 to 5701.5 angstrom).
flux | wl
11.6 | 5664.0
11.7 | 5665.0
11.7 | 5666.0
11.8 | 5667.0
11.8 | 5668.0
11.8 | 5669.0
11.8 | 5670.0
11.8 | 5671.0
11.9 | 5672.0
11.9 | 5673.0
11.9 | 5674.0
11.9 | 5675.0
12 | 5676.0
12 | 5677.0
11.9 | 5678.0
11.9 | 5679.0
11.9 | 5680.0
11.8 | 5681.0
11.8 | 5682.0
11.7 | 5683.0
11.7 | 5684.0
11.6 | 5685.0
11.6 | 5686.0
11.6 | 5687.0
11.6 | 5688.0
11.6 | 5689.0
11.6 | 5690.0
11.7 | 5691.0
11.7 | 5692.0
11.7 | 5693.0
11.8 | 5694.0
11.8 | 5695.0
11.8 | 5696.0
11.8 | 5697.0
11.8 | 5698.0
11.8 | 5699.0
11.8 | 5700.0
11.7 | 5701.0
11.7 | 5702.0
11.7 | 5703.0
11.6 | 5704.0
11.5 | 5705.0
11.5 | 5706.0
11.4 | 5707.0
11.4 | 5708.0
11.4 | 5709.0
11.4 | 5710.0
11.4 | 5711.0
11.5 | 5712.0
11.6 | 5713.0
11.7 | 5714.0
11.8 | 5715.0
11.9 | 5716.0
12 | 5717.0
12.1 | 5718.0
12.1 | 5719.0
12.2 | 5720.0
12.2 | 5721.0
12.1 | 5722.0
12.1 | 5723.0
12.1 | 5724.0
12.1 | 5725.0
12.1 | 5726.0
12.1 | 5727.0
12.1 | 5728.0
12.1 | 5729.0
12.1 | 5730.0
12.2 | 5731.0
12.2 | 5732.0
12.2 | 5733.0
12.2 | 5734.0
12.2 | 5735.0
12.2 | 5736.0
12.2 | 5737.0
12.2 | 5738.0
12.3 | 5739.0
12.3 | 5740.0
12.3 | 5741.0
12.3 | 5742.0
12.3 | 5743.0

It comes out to 0.0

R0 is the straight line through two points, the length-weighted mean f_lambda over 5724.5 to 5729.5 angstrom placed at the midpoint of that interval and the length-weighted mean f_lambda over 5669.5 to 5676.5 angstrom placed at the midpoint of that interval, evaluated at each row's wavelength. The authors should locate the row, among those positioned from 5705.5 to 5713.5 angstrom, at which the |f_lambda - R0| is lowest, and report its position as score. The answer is 5713.0 angstrom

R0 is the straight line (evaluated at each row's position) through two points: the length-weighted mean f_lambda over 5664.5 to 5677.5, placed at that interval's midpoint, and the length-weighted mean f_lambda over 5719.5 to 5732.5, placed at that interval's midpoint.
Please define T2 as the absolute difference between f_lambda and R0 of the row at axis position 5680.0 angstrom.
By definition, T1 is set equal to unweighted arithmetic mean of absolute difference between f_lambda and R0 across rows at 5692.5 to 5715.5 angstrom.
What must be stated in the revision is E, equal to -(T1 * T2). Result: -0.003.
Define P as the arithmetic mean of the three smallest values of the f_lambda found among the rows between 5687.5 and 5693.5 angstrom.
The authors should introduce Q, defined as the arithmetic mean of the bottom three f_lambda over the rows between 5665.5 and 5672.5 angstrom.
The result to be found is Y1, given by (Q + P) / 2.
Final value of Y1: 11.7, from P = 11.6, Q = 11.8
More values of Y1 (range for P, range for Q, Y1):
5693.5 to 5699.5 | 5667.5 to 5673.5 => 11.8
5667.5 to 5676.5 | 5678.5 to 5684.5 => 11.8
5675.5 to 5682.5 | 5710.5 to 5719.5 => 11.7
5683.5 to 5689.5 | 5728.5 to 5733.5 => 11.9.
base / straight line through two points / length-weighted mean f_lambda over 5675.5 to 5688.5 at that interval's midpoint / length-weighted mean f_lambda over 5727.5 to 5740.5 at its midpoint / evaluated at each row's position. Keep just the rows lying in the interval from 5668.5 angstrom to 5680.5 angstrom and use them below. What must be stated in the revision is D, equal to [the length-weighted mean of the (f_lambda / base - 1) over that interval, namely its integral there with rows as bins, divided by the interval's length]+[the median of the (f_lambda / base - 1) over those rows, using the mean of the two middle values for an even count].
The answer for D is 0.029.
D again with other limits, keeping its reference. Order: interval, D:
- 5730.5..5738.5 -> 0.001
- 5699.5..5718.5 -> -0.059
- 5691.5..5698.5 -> -0.017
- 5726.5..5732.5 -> -0.005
